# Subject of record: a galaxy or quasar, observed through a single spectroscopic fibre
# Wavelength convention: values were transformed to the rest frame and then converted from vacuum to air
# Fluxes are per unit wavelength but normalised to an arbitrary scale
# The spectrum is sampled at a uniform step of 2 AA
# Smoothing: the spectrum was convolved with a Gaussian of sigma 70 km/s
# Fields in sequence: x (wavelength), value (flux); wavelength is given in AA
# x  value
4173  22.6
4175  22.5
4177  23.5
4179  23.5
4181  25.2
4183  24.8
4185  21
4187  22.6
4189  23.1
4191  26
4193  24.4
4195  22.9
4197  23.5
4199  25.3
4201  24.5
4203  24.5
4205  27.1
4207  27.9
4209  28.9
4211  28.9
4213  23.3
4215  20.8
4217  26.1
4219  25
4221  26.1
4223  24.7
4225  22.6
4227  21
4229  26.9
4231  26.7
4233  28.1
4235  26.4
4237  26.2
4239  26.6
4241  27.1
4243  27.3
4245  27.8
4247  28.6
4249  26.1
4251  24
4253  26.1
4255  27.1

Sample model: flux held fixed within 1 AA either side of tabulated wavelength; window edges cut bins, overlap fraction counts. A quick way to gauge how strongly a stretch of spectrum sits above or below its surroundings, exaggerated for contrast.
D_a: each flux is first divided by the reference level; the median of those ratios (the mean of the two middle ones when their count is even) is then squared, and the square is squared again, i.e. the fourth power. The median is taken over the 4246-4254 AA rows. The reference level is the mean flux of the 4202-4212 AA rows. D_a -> 0.82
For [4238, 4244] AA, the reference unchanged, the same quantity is 0.95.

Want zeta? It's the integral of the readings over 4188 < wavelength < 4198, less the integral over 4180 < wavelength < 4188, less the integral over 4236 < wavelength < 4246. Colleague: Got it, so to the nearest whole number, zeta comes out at -217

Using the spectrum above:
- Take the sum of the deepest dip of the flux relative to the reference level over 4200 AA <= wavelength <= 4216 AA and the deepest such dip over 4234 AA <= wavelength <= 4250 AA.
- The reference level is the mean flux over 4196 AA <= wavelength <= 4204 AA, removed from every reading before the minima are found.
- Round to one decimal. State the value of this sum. -2.0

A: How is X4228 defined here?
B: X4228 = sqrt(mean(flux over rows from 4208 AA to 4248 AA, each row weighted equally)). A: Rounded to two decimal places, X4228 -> 5.09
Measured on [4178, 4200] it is 4.88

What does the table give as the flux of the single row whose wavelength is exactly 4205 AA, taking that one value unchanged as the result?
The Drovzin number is 27.1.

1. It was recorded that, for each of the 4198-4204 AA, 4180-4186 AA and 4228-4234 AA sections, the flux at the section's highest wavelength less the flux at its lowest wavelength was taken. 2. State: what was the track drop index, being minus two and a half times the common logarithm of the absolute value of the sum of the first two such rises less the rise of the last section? -2.0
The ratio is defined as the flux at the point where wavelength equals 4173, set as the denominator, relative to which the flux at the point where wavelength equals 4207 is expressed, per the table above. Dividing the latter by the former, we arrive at 1.23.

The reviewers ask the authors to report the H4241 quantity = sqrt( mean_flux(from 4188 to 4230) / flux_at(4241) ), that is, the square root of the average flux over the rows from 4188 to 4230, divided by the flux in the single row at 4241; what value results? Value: 0.96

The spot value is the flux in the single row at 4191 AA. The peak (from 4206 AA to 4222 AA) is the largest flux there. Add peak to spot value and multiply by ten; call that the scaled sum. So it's 549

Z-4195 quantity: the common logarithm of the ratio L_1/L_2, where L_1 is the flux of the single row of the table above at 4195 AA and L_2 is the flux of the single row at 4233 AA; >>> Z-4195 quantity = -0.089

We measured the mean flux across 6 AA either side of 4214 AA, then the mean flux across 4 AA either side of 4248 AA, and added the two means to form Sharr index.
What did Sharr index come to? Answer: 52.1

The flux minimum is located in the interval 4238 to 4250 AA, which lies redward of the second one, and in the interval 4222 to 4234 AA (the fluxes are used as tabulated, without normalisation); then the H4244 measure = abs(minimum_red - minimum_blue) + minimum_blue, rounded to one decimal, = 26.1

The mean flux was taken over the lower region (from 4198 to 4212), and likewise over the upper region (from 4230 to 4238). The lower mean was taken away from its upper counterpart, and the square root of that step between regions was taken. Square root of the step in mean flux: 0.35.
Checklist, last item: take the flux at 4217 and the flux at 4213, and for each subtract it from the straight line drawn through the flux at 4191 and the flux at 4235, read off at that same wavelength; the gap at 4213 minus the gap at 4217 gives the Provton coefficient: 2.8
